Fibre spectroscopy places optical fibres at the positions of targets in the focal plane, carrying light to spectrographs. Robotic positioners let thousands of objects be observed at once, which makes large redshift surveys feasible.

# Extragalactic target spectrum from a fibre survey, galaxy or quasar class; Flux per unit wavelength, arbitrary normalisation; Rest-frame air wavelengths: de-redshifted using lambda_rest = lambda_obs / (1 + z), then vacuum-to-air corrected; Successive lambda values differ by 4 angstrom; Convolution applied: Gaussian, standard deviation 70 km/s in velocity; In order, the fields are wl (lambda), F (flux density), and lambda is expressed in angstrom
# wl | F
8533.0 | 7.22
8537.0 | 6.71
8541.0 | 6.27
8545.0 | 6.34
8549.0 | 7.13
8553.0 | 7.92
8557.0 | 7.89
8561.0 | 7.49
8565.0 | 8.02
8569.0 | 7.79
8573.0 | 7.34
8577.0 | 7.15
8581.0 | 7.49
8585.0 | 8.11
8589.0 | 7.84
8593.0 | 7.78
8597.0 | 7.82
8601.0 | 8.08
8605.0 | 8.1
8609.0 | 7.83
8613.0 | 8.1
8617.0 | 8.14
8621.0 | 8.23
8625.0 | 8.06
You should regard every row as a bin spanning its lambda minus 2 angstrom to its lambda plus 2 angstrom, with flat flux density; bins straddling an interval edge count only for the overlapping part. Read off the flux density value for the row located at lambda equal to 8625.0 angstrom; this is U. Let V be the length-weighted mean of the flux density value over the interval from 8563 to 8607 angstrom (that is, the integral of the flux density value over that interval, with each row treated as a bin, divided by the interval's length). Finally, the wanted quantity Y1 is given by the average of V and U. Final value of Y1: 7.9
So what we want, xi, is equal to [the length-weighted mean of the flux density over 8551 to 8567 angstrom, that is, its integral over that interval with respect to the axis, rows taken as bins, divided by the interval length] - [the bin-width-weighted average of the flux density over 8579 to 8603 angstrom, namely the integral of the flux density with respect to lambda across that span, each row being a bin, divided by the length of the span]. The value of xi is -0.02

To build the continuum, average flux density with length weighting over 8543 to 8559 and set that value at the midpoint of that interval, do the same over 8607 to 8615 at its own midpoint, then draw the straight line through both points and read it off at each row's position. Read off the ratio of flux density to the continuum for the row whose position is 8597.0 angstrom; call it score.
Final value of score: 1.00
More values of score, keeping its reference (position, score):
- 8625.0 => 0.99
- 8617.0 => 1.01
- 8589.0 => 1.01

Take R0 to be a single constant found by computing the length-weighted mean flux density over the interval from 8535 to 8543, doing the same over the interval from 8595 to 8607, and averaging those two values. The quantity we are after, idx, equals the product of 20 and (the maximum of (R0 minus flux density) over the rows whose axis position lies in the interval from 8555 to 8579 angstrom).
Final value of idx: 2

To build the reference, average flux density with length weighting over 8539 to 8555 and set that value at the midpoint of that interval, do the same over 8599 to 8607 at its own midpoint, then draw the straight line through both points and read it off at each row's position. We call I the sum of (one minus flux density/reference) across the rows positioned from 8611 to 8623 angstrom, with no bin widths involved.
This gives 0.08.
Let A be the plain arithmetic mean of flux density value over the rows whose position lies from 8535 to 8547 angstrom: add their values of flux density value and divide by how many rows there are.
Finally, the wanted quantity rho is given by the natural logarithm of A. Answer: 1.86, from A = 6.44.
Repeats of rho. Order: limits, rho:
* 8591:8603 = 2.07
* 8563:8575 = 2.04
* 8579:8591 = 2.06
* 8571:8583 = 1.99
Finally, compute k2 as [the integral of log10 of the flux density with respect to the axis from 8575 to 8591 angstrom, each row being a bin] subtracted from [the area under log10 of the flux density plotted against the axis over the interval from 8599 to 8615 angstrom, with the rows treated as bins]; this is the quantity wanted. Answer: 0.34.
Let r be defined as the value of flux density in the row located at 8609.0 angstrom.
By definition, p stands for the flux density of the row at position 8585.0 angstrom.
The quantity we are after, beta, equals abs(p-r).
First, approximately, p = 8.11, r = 7.83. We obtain 0.28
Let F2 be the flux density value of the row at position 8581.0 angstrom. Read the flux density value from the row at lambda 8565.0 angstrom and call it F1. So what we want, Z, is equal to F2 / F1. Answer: 0.93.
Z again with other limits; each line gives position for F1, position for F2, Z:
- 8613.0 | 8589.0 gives 0.97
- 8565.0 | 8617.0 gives 1.01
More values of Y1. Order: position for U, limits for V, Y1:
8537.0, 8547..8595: 7.2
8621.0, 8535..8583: 7.8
